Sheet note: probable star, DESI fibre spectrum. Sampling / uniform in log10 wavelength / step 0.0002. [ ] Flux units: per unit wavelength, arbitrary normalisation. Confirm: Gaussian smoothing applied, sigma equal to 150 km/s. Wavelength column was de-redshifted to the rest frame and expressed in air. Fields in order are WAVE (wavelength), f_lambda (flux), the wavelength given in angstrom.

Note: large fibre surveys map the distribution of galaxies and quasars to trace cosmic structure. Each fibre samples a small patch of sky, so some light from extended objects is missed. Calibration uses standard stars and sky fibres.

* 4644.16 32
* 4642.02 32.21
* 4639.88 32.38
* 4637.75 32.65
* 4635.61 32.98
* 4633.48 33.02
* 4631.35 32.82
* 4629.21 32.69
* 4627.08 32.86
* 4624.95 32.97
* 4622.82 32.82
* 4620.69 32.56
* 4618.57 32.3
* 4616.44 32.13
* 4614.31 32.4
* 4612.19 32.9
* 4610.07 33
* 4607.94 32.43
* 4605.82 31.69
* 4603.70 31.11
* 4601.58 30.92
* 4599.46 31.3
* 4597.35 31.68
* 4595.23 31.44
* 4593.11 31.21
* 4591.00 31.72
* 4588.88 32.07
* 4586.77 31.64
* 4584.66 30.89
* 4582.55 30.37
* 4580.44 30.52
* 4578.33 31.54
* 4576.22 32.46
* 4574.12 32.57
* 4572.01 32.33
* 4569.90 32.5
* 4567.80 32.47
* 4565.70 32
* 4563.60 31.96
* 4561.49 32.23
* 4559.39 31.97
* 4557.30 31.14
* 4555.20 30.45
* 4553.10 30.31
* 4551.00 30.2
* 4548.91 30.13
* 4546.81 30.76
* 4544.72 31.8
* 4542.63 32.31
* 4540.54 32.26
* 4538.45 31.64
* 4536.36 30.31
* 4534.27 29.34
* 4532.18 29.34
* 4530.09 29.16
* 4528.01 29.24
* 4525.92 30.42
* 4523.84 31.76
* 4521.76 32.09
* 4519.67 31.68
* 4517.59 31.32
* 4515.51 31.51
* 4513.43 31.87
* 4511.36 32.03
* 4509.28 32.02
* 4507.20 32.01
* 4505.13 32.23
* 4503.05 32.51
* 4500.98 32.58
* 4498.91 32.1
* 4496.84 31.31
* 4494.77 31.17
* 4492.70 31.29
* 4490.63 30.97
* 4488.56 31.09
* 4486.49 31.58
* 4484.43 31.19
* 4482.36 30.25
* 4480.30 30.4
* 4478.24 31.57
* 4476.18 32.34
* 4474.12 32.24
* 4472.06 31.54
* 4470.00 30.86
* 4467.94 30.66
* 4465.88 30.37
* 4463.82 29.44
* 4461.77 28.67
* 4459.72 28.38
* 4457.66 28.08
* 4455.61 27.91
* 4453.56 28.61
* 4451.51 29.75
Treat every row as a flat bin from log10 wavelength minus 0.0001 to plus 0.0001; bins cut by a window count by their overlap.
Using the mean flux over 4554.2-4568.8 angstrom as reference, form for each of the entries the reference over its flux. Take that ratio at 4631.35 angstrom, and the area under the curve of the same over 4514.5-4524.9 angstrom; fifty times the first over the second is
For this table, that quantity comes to 4.6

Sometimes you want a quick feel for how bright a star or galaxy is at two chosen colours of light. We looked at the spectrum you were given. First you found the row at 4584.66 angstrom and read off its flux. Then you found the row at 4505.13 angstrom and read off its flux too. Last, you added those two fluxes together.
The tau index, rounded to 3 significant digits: 63.1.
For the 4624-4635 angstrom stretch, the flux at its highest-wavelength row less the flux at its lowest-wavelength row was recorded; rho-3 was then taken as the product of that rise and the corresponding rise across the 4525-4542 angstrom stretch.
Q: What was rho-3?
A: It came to 0.1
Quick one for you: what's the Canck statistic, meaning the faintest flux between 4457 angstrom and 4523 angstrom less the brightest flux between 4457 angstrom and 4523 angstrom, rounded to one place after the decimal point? -4.5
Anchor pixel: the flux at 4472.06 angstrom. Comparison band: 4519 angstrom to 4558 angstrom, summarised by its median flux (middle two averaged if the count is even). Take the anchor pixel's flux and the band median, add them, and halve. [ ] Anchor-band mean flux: 31.0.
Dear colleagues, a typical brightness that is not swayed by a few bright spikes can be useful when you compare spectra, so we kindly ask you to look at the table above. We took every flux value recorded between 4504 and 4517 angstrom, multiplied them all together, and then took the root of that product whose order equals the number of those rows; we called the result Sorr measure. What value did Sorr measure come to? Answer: 31.9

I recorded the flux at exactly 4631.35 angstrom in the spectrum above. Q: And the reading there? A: 32.82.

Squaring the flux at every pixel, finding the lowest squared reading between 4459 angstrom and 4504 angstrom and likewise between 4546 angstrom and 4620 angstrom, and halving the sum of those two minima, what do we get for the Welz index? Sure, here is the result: 857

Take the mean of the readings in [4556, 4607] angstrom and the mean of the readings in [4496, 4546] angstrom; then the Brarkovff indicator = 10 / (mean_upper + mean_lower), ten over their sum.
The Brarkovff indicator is 0.159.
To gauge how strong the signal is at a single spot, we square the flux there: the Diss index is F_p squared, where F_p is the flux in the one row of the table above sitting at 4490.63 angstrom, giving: 959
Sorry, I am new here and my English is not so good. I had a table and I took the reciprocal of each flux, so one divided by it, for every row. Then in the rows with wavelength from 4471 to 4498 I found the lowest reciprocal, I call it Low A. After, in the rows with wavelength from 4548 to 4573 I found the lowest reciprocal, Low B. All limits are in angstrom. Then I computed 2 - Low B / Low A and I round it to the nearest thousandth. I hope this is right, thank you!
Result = 1.005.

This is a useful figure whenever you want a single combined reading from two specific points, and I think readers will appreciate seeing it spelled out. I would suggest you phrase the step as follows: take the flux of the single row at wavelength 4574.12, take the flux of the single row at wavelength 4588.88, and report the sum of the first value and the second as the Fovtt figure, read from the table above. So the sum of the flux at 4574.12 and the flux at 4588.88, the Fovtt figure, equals 65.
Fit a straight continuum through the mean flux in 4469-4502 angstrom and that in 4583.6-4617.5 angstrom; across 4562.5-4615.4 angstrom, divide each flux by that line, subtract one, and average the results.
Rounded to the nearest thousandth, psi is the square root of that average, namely 0.043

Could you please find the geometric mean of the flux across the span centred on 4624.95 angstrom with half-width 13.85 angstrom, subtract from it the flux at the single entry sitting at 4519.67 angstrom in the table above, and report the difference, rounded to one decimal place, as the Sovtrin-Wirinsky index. 1.0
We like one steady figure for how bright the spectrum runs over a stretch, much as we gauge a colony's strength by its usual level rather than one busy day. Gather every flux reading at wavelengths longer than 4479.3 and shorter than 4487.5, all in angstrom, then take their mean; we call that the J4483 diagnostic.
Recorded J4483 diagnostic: 30.9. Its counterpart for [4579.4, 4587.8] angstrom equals 30.9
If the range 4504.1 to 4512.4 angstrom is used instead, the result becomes 32.1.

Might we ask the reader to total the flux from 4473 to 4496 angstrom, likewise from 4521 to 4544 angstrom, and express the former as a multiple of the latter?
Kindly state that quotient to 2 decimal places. 1.02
